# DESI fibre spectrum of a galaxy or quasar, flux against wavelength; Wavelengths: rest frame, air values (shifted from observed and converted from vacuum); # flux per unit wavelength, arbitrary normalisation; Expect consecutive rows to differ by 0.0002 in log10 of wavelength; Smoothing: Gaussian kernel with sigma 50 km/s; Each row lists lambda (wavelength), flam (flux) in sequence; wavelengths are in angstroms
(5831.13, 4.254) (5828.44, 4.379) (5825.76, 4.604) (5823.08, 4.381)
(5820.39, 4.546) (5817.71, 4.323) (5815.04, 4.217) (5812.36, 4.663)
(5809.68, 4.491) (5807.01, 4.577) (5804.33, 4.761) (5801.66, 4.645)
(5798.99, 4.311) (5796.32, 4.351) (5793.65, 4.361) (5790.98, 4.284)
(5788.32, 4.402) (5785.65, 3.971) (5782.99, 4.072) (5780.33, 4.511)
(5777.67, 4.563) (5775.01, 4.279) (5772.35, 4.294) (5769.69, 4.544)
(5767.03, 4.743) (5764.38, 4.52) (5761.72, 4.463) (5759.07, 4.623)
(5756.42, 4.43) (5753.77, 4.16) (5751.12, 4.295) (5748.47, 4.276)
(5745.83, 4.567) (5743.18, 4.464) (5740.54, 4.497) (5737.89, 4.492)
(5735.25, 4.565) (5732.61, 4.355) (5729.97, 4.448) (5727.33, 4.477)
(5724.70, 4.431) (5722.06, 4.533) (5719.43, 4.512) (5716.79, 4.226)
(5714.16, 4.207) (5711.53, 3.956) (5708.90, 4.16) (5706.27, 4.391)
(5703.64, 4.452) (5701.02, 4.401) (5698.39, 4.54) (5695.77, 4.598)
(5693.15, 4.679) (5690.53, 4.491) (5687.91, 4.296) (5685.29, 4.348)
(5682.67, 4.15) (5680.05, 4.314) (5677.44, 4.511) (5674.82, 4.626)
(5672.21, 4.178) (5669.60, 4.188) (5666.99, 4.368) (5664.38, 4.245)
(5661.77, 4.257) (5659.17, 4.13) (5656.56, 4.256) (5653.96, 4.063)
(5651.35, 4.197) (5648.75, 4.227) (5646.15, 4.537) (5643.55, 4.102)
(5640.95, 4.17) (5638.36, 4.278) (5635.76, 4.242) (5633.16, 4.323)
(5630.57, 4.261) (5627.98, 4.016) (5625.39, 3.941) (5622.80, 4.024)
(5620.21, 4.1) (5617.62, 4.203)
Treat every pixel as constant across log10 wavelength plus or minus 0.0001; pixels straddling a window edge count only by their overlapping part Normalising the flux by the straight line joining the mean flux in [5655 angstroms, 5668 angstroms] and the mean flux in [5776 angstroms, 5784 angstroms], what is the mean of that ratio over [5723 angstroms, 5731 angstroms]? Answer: 1.03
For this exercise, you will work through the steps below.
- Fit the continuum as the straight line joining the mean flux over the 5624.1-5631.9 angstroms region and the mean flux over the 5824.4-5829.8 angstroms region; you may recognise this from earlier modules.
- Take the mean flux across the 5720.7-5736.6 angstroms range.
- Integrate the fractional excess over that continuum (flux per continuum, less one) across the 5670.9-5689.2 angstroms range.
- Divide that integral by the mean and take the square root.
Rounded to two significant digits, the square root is 0.40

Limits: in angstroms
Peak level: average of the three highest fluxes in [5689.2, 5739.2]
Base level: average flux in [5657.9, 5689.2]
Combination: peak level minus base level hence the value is 0.313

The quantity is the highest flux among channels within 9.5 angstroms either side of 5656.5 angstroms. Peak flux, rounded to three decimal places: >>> 4.257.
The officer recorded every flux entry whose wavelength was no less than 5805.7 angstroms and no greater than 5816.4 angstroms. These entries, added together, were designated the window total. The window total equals 17.9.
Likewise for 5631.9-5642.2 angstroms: 17.0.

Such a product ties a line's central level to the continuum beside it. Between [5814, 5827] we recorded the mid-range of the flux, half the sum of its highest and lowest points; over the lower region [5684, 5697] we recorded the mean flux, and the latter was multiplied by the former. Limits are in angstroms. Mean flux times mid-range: 19.8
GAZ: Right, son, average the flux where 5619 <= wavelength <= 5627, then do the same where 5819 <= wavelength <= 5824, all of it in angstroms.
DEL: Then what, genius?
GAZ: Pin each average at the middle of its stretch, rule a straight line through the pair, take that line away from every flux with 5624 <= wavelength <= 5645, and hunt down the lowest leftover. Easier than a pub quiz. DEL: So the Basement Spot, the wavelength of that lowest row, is 5625.39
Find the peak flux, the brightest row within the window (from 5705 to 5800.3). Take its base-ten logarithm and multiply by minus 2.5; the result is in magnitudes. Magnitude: -1.69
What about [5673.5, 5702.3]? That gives -1.68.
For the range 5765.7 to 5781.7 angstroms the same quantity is -1.69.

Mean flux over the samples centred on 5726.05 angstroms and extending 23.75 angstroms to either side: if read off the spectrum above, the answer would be 4.39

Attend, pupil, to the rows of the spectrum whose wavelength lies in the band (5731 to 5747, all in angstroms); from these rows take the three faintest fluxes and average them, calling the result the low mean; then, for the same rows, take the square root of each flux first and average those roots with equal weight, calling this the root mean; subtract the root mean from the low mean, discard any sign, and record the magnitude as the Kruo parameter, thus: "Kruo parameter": 2.32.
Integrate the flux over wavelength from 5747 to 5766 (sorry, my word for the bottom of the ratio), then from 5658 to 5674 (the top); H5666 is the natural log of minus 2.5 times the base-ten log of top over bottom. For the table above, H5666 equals -1.48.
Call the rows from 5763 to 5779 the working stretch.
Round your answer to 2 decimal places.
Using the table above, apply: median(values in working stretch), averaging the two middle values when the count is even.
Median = 4.53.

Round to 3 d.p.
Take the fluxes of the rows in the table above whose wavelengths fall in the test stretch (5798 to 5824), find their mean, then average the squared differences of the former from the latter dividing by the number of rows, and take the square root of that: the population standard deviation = 0.169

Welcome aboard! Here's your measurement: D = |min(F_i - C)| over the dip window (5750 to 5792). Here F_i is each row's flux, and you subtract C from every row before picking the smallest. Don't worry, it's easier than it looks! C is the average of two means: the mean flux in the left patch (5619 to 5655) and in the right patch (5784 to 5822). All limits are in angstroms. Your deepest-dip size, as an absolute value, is 0.33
